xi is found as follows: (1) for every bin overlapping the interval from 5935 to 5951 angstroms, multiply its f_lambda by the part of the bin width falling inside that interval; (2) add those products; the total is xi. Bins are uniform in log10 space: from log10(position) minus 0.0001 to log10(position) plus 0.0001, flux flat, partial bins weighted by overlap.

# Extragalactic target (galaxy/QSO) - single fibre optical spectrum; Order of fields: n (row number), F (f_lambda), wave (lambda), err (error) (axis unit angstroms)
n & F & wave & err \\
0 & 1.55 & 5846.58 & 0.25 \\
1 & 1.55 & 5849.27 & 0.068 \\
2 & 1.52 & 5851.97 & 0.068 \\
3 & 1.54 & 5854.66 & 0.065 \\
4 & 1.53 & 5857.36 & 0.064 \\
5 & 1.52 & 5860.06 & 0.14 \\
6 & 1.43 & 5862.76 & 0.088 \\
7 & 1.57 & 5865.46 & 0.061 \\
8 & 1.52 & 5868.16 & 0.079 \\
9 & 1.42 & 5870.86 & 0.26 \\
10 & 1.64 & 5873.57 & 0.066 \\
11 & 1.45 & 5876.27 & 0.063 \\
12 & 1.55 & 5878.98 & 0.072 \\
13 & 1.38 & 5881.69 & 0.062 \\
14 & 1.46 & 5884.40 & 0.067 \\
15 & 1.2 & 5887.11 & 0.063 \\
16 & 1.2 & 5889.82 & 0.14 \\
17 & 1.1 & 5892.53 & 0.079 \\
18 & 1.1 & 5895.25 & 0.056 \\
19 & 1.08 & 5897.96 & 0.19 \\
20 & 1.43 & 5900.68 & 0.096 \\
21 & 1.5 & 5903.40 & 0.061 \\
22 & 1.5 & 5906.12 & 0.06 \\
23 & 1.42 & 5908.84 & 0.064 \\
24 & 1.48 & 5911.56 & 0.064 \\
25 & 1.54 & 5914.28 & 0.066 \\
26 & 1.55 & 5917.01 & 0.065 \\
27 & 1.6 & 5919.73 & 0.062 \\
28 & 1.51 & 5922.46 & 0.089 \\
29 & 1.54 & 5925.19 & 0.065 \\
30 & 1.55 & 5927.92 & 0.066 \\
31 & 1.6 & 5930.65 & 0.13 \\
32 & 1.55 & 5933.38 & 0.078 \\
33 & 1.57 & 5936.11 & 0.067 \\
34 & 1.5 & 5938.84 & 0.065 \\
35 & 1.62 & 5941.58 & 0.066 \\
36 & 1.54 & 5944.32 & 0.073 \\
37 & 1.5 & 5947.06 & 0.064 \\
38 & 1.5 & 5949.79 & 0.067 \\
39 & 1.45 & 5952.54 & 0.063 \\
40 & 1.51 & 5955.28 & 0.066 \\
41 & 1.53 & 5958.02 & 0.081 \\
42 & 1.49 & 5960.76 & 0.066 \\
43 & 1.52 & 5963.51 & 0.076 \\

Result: 24.6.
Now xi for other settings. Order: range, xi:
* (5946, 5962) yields 24.0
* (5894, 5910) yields 21.4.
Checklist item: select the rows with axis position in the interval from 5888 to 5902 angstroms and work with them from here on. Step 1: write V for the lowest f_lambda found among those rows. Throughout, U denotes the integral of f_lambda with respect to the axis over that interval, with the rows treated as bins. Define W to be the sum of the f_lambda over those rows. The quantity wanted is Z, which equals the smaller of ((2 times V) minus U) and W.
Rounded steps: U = 16.5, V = 1.08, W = 5.91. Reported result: -14.4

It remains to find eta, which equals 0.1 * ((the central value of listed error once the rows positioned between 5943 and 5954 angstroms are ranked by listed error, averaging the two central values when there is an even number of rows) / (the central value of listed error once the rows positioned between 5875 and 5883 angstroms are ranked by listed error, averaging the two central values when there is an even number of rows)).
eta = 0.104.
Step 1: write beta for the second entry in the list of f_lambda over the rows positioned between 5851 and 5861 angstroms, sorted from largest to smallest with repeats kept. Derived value 1.53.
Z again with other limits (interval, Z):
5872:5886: -18.1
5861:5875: -18.4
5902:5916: -18.0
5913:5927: -18.6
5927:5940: -17.2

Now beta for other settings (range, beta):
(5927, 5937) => 1.57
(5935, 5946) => 1.57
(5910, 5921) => 1.55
